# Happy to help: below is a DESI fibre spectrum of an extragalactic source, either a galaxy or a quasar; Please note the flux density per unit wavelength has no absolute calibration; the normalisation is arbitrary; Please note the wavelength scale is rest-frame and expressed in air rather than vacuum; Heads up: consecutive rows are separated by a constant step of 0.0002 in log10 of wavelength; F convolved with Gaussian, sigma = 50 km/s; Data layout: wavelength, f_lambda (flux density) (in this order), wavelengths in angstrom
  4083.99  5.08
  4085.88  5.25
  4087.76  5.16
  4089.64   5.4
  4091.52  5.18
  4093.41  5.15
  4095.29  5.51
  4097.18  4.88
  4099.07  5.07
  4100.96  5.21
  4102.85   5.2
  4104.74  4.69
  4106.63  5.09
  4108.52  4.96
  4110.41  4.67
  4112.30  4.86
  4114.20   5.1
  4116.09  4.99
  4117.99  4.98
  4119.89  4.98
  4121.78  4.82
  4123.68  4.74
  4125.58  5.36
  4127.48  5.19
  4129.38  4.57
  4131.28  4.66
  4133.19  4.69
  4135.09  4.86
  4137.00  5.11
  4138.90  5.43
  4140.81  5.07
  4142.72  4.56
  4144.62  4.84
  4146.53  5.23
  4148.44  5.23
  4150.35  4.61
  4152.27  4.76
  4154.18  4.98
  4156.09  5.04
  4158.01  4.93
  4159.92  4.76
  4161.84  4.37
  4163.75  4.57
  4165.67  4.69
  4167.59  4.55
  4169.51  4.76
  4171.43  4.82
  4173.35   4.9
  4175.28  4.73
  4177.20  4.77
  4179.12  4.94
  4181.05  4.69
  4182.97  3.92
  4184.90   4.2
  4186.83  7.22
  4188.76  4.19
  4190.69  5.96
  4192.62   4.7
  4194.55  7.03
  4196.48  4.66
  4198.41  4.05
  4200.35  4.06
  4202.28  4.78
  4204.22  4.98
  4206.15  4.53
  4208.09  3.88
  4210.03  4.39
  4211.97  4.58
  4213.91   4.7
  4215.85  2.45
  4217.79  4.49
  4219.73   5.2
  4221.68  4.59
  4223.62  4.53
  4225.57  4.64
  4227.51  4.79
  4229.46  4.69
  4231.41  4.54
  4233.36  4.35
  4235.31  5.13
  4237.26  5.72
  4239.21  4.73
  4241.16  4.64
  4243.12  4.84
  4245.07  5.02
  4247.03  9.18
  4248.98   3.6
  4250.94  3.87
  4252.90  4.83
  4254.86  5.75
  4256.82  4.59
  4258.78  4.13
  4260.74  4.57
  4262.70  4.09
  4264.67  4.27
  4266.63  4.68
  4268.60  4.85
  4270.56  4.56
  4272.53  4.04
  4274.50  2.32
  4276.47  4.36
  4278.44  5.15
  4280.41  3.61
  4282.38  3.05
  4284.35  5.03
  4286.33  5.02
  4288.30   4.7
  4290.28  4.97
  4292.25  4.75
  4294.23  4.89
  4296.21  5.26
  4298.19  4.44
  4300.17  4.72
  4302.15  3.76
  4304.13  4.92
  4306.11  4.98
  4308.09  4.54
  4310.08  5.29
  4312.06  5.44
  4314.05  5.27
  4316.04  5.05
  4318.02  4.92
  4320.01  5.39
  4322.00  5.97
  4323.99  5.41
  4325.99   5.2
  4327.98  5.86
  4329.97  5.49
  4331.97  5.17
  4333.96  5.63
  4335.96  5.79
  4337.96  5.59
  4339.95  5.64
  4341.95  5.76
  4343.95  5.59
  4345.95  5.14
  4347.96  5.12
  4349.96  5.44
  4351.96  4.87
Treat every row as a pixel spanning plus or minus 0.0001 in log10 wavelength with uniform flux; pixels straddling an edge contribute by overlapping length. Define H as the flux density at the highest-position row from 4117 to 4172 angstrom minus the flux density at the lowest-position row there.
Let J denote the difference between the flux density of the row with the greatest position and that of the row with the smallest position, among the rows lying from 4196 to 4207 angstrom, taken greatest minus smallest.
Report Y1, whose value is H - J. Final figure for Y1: 0.0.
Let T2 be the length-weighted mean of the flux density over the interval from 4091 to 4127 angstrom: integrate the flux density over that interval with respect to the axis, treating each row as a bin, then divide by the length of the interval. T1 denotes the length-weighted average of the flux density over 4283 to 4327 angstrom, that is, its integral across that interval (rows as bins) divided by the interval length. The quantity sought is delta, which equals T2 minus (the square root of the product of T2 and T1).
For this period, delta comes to 0.02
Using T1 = 4.98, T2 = 5.0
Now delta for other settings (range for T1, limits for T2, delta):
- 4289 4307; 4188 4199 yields 0.21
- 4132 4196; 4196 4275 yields -0.16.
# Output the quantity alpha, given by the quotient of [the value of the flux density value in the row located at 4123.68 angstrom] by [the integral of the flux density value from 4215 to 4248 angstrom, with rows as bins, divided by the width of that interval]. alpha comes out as 0.96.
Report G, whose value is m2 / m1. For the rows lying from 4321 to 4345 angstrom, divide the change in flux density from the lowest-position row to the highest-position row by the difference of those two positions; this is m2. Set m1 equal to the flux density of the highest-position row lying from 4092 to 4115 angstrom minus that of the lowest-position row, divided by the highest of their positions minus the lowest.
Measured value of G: 7.2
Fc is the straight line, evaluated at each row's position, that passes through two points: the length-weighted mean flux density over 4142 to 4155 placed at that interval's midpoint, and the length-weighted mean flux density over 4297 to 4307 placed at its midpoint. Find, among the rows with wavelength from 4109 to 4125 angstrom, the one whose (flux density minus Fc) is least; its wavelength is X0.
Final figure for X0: 4110.41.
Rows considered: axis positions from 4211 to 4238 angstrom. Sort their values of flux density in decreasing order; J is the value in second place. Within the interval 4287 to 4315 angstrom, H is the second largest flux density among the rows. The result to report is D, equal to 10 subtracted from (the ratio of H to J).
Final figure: -8.98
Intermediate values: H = 5.29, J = 5.2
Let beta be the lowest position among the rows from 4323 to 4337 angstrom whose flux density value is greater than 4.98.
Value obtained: 4323.99 angstrom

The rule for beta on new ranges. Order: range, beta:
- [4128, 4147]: 4137.00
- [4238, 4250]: 4245.07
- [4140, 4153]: 4140.81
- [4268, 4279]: 4278.44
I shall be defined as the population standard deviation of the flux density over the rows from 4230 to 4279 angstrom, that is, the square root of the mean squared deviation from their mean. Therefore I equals 1.13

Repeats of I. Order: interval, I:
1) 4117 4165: 0.27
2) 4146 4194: 0.62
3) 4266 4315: 0.72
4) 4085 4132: 0.24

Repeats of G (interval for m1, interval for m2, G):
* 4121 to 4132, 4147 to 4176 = 1.1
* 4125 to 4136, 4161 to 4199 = 0.2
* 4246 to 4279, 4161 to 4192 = -0.4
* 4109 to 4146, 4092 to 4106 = -8.2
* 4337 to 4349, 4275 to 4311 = -0.6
